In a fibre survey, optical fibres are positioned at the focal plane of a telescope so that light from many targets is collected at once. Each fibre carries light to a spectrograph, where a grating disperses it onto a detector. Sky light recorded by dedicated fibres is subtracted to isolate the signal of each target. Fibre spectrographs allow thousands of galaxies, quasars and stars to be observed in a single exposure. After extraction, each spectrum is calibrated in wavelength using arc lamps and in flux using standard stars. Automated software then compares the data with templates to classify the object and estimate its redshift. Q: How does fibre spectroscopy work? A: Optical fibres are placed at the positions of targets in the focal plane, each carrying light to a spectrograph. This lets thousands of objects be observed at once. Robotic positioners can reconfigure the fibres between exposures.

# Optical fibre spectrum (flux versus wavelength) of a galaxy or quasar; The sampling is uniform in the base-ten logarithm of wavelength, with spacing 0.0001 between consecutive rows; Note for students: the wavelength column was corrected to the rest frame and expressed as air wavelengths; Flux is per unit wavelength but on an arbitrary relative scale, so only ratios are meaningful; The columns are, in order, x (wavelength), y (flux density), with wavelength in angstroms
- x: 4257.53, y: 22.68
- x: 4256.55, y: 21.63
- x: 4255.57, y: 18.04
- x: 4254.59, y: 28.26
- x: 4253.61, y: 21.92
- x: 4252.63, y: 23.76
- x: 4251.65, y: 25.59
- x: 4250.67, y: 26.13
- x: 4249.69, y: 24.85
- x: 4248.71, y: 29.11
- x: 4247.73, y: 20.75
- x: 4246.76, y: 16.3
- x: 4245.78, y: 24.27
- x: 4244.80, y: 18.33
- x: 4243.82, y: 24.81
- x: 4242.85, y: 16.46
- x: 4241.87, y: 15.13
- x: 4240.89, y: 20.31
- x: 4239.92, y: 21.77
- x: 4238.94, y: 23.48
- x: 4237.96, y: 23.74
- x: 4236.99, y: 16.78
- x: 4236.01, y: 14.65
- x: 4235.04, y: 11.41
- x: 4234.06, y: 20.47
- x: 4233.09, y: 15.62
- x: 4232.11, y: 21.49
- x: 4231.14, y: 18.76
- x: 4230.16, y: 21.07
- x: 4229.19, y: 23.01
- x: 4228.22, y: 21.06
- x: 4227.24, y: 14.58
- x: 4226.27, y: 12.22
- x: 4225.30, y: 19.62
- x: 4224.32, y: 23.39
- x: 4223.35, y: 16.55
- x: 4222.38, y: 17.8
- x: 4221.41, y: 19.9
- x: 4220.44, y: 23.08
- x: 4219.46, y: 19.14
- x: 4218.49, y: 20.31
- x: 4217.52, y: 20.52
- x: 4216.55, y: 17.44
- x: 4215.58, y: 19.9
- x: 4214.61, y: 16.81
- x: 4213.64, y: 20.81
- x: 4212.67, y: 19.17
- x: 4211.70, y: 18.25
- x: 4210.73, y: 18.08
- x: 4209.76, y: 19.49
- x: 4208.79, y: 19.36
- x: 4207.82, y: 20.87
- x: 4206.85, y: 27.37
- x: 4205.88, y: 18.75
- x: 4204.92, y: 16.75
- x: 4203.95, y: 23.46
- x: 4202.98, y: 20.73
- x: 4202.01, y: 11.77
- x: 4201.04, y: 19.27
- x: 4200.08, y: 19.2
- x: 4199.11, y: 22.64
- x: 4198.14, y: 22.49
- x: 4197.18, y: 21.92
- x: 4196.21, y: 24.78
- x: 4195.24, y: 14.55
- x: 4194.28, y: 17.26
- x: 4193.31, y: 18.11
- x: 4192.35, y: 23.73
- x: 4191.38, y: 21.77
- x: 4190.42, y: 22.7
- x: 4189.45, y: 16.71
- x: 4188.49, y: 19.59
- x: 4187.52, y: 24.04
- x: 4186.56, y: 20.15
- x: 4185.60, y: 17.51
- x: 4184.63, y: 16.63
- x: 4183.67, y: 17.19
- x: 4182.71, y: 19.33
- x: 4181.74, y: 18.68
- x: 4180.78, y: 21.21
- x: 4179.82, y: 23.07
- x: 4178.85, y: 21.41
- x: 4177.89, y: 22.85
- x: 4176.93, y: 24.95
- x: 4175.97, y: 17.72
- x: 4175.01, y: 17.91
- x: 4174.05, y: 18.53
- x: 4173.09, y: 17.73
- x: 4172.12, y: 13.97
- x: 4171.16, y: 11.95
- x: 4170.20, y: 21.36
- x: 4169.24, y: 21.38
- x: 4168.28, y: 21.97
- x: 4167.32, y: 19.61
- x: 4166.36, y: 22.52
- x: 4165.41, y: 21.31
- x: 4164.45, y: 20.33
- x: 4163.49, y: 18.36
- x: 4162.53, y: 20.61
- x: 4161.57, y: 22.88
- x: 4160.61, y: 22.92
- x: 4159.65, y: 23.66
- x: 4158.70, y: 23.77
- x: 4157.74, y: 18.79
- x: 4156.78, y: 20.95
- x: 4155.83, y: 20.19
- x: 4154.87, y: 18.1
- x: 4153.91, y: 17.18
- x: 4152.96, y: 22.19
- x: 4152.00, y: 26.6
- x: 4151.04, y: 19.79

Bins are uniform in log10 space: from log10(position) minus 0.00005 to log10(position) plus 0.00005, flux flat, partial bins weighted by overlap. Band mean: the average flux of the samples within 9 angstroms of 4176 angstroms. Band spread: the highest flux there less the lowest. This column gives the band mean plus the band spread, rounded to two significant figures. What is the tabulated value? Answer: 32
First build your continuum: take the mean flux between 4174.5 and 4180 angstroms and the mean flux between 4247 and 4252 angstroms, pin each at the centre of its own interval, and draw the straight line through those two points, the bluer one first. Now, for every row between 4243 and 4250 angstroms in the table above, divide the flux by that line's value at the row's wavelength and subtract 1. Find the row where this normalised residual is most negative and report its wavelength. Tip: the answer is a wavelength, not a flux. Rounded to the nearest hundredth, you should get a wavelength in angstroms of 4246.76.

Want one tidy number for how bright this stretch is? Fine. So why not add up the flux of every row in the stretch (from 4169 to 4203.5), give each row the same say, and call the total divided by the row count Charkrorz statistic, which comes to 19.6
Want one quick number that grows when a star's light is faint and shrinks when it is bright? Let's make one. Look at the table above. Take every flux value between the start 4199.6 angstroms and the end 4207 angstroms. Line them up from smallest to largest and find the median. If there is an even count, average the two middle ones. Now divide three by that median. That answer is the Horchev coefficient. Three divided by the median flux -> 0.156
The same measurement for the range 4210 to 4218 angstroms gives 0.160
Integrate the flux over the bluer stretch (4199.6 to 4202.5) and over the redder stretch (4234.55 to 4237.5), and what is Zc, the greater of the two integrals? 49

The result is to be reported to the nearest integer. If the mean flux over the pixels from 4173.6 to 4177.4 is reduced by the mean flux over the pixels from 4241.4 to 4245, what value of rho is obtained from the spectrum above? 1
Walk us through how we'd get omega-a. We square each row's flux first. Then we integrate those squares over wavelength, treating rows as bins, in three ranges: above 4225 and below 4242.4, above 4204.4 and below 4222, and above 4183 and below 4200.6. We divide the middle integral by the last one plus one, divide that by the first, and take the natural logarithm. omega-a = -8.78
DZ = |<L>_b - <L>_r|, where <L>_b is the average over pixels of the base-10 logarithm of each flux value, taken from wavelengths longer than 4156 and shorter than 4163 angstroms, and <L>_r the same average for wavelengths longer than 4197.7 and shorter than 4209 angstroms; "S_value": 0.042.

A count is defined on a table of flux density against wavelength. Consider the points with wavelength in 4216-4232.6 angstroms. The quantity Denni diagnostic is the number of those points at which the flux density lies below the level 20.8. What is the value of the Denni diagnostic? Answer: 11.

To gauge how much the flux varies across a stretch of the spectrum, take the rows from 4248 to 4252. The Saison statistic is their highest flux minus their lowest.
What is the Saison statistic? 4.3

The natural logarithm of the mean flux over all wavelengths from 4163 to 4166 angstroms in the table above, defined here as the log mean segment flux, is 3.00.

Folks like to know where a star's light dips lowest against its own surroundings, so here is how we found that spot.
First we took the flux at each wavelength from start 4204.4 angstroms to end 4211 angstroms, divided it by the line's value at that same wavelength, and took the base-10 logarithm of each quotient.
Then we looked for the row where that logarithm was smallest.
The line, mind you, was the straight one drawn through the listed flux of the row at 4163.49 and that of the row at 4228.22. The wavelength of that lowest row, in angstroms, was 4204.92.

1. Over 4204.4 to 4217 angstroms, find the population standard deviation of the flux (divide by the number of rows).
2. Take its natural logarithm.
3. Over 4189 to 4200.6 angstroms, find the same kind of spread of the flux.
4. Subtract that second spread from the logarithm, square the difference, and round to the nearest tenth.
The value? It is 4.5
